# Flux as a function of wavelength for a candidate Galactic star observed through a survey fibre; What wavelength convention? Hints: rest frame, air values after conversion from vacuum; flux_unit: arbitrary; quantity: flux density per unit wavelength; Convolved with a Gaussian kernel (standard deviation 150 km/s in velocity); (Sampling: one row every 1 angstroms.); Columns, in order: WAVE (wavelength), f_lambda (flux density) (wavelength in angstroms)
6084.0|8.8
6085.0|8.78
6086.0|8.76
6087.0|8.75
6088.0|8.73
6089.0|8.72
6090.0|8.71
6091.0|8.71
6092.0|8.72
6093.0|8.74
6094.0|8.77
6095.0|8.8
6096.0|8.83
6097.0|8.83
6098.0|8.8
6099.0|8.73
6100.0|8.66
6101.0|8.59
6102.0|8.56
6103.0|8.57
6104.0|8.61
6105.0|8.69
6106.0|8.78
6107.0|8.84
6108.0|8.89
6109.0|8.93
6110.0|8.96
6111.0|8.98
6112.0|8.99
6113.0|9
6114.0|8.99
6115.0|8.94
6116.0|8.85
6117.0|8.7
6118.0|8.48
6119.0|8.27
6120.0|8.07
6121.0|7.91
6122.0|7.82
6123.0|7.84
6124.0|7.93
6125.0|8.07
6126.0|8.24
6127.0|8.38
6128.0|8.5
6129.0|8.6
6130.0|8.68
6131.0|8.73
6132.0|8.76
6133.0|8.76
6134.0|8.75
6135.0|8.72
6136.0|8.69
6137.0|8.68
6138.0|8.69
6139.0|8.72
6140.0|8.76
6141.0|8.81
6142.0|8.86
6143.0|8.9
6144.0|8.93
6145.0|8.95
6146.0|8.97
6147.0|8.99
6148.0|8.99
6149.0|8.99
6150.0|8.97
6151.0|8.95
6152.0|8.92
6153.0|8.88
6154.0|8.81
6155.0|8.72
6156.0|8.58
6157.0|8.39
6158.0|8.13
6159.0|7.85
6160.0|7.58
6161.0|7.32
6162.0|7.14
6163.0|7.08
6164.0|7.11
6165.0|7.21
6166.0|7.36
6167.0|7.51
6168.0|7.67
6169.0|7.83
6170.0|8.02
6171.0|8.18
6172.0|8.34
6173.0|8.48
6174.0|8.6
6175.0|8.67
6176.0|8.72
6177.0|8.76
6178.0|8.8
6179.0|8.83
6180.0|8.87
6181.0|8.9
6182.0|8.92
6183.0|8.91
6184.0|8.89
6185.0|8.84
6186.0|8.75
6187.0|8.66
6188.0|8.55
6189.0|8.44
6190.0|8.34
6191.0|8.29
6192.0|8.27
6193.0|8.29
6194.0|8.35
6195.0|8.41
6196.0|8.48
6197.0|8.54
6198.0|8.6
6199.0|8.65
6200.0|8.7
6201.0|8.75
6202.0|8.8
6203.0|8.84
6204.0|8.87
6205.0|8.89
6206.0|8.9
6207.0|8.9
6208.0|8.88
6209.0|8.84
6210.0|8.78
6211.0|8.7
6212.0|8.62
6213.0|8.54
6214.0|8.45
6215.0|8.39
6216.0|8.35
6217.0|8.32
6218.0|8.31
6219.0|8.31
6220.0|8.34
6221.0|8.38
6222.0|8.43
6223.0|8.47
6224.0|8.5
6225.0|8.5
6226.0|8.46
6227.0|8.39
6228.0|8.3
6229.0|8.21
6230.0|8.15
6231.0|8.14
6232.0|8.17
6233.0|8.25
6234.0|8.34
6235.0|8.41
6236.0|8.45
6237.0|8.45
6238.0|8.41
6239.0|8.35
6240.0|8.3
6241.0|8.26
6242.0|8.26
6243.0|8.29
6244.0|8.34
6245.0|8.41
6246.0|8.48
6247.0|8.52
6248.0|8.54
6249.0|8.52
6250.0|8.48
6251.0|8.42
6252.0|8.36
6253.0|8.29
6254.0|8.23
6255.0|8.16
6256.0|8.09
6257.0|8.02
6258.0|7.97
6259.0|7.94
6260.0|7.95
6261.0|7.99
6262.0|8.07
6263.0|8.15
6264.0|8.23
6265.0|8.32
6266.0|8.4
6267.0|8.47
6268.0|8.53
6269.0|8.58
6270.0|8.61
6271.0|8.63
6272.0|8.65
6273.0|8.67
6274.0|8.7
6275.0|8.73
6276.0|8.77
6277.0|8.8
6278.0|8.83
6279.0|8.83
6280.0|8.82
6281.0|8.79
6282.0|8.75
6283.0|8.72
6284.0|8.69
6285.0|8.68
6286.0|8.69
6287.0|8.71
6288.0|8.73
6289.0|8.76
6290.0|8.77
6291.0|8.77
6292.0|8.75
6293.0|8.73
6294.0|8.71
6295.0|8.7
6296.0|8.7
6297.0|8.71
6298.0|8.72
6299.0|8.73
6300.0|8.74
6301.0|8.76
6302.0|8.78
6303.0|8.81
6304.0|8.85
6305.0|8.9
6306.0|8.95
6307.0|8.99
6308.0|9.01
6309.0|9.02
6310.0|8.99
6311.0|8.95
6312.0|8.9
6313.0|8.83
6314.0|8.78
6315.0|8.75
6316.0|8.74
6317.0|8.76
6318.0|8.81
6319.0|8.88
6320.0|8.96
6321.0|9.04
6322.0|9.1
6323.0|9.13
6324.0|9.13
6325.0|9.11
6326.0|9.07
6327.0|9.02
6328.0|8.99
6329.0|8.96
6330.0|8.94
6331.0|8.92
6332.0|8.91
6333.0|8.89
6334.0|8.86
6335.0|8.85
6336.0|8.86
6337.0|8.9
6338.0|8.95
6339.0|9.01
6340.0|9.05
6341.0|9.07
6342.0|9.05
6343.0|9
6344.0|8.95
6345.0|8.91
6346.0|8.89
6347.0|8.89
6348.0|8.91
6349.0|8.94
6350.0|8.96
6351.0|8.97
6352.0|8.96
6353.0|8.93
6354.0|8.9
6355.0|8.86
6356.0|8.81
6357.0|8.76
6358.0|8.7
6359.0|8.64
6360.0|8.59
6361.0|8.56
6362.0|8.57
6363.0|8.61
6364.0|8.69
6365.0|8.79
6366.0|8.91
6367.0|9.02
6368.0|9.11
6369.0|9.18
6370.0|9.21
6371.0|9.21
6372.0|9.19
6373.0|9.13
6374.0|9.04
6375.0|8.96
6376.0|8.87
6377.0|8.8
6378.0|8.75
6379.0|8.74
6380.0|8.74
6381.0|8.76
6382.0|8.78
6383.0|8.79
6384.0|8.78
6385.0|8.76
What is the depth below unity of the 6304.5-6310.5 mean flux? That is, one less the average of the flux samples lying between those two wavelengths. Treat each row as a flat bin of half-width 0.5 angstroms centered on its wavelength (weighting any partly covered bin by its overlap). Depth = -7.98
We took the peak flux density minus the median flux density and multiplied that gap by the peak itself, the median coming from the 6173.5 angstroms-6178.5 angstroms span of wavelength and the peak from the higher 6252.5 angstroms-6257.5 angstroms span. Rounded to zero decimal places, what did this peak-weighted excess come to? -4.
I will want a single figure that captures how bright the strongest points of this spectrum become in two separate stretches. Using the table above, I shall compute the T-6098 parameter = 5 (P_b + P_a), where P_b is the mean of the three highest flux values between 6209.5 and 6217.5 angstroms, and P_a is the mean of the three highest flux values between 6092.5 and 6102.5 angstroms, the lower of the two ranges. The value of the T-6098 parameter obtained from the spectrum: 87.6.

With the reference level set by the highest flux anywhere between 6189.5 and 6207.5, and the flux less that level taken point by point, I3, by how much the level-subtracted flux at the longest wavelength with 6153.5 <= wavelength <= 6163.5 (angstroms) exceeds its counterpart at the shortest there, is -1.73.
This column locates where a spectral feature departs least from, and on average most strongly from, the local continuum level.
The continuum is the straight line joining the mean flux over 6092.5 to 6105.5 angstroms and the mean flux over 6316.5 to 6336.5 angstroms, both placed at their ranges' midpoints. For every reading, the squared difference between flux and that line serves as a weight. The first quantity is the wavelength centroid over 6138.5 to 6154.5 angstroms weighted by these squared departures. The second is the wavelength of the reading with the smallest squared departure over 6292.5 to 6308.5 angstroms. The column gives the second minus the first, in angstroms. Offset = 158.4 angstroms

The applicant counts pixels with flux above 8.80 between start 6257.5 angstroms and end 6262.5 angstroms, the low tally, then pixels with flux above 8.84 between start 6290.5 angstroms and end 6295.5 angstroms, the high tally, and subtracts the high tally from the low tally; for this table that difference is 0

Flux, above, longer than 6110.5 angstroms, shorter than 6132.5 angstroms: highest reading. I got 9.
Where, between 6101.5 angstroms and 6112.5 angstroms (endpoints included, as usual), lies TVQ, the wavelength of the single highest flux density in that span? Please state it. 6112.0 angstroms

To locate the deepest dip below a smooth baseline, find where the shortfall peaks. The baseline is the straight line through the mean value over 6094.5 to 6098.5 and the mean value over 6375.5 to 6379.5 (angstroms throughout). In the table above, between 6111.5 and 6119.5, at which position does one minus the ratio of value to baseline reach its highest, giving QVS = 6119.0 angstroms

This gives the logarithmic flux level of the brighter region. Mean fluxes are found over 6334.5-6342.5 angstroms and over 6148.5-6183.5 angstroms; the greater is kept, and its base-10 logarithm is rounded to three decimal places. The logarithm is 0.953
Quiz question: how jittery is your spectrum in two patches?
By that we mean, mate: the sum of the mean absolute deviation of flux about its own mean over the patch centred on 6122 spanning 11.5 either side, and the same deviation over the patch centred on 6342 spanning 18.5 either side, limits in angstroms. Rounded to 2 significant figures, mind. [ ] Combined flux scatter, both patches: 0.43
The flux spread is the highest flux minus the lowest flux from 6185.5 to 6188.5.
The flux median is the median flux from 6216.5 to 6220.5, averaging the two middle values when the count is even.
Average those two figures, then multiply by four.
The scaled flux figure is 17.0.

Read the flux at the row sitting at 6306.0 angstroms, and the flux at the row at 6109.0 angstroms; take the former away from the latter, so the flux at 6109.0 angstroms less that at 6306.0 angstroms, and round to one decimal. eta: 0.0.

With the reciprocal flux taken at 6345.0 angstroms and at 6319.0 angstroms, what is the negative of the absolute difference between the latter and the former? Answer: 0.000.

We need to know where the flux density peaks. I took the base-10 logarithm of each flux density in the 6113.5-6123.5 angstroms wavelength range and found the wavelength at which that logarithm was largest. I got 6114.0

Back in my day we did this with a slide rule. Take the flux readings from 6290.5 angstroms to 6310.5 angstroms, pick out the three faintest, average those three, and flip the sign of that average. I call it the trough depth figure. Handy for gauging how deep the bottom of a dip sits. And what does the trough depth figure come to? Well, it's -8.70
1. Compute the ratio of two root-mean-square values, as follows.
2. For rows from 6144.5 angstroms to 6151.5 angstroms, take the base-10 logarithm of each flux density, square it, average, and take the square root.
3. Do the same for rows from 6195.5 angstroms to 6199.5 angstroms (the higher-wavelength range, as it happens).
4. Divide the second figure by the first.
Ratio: 0.979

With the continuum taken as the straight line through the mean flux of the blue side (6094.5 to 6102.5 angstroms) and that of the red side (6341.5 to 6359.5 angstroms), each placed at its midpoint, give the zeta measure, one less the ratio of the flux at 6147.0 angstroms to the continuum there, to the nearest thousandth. -0.027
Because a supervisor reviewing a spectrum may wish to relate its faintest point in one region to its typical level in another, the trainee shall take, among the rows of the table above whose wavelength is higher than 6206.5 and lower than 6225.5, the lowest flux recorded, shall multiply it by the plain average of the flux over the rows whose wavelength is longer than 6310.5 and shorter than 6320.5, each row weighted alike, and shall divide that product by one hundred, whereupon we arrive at 0.73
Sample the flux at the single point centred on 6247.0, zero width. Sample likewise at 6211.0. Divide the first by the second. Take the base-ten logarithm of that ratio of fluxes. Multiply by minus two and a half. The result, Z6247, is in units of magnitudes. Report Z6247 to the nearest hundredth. 0.02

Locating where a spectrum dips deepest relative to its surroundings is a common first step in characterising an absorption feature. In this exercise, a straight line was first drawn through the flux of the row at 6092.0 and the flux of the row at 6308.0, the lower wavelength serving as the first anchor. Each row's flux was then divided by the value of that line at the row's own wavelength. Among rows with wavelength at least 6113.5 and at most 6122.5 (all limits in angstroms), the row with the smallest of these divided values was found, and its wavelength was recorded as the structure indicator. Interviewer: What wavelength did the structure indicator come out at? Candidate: 6122.0 angstroms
